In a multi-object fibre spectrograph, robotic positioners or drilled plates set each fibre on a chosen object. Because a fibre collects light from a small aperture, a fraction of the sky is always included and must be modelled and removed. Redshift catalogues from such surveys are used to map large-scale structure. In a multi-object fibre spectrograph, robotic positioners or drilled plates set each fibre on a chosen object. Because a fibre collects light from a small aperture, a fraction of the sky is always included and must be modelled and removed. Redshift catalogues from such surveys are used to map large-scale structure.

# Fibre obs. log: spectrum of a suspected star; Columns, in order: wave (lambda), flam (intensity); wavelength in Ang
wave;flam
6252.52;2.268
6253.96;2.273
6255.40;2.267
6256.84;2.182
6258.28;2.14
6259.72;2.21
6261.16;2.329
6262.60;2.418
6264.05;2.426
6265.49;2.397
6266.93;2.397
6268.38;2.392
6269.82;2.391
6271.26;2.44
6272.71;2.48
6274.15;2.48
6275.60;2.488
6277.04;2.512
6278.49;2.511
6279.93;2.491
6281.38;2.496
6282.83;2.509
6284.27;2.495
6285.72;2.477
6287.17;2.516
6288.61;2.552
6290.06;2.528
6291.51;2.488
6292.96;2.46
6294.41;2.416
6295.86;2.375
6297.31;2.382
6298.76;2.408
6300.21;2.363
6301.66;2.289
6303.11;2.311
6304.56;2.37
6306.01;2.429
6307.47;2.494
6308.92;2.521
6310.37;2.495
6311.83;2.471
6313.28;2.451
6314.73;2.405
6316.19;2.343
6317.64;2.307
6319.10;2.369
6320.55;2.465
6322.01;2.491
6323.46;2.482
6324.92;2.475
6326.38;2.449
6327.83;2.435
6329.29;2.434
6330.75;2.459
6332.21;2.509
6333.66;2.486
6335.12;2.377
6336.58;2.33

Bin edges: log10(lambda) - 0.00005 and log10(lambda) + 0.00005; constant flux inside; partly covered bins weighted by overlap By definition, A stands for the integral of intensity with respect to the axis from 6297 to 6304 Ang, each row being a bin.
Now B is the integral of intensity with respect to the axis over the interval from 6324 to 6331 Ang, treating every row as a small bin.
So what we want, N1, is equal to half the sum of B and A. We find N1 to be 16.8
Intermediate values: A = 16.5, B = 17.1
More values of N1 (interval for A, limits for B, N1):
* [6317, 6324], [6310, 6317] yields 17.0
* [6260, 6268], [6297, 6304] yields 17.8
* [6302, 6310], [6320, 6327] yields 18.3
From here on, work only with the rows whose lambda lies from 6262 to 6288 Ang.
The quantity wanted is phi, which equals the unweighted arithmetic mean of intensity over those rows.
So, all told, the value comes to 2.46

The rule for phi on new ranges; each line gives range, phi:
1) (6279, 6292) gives 2.51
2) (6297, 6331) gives 2.42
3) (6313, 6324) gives 2.41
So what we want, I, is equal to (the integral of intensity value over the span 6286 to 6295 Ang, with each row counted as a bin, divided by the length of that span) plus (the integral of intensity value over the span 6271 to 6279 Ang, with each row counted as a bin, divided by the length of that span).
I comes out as 4.98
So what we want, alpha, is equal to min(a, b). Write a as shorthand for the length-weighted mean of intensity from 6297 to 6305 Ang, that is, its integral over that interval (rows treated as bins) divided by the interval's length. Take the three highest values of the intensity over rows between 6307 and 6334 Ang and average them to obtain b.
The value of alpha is 2.35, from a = 2.35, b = 2.508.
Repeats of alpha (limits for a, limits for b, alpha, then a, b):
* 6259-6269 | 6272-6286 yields 2.37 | 2.37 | 2.511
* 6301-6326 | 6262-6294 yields 2.42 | 2.42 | 2.532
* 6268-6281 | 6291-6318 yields 2.47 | 2.47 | 2.503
